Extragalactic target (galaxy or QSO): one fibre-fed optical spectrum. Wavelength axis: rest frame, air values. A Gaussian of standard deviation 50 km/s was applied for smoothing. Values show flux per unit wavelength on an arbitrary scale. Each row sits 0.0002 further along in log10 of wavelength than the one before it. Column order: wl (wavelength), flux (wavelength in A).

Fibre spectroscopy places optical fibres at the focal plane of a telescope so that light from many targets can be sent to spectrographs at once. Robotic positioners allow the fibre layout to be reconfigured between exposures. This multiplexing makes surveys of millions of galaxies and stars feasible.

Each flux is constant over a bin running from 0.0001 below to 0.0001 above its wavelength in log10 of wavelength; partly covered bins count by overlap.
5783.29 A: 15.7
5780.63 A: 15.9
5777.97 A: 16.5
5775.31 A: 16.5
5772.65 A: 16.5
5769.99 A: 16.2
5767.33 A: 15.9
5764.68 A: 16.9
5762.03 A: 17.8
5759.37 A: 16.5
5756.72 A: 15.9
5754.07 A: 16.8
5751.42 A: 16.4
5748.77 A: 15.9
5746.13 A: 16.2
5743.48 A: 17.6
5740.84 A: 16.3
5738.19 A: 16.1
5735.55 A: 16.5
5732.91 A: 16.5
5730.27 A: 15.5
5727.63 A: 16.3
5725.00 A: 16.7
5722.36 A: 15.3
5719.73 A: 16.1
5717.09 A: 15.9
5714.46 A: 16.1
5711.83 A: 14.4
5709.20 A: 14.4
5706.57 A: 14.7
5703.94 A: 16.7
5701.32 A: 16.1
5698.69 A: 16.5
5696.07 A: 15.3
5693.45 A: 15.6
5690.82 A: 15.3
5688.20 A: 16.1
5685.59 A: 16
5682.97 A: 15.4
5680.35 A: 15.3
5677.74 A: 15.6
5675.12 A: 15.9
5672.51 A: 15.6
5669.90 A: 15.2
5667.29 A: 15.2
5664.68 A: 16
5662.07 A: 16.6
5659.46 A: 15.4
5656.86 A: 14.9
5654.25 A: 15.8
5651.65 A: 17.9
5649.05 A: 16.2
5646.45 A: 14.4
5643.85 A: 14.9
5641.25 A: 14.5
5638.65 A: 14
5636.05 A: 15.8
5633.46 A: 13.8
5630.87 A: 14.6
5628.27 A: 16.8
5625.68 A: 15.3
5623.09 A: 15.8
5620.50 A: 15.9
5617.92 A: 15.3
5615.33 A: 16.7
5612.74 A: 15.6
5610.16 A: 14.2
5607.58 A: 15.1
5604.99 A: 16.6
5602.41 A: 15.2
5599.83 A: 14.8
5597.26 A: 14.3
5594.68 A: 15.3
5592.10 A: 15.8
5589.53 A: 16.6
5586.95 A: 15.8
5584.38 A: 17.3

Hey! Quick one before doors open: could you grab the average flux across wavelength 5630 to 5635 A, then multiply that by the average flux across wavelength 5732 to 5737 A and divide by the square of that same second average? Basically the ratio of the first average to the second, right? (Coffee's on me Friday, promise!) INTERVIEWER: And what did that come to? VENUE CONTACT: 0.86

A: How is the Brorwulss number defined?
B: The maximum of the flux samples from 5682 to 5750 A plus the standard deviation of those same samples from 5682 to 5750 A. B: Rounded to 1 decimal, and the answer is 18.3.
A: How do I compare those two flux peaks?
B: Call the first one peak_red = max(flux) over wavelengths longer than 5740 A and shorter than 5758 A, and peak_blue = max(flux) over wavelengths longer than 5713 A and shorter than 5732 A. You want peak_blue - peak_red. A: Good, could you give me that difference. -0.90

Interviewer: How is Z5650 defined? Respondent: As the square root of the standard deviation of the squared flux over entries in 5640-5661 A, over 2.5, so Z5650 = 2.4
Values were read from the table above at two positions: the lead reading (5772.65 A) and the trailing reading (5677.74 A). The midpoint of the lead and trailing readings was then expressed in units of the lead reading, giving 0.97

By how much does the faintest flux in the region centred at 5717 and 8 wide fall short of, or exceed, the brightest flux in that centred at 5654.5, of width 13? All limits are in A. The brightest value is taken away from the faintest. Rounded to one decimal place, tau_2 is -2.0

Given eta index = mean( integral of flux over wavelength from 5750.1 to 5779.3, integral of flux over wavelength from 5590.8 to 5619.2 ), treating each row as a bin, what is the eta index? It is 459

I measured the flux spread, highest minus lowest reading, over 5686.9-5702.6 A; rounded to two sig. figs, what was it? 1.2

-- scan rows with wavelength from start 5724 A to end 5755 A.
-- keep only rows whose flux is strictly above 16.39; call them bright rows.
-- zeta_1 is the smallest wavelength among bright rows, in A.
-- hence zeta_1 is 5725.00 A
